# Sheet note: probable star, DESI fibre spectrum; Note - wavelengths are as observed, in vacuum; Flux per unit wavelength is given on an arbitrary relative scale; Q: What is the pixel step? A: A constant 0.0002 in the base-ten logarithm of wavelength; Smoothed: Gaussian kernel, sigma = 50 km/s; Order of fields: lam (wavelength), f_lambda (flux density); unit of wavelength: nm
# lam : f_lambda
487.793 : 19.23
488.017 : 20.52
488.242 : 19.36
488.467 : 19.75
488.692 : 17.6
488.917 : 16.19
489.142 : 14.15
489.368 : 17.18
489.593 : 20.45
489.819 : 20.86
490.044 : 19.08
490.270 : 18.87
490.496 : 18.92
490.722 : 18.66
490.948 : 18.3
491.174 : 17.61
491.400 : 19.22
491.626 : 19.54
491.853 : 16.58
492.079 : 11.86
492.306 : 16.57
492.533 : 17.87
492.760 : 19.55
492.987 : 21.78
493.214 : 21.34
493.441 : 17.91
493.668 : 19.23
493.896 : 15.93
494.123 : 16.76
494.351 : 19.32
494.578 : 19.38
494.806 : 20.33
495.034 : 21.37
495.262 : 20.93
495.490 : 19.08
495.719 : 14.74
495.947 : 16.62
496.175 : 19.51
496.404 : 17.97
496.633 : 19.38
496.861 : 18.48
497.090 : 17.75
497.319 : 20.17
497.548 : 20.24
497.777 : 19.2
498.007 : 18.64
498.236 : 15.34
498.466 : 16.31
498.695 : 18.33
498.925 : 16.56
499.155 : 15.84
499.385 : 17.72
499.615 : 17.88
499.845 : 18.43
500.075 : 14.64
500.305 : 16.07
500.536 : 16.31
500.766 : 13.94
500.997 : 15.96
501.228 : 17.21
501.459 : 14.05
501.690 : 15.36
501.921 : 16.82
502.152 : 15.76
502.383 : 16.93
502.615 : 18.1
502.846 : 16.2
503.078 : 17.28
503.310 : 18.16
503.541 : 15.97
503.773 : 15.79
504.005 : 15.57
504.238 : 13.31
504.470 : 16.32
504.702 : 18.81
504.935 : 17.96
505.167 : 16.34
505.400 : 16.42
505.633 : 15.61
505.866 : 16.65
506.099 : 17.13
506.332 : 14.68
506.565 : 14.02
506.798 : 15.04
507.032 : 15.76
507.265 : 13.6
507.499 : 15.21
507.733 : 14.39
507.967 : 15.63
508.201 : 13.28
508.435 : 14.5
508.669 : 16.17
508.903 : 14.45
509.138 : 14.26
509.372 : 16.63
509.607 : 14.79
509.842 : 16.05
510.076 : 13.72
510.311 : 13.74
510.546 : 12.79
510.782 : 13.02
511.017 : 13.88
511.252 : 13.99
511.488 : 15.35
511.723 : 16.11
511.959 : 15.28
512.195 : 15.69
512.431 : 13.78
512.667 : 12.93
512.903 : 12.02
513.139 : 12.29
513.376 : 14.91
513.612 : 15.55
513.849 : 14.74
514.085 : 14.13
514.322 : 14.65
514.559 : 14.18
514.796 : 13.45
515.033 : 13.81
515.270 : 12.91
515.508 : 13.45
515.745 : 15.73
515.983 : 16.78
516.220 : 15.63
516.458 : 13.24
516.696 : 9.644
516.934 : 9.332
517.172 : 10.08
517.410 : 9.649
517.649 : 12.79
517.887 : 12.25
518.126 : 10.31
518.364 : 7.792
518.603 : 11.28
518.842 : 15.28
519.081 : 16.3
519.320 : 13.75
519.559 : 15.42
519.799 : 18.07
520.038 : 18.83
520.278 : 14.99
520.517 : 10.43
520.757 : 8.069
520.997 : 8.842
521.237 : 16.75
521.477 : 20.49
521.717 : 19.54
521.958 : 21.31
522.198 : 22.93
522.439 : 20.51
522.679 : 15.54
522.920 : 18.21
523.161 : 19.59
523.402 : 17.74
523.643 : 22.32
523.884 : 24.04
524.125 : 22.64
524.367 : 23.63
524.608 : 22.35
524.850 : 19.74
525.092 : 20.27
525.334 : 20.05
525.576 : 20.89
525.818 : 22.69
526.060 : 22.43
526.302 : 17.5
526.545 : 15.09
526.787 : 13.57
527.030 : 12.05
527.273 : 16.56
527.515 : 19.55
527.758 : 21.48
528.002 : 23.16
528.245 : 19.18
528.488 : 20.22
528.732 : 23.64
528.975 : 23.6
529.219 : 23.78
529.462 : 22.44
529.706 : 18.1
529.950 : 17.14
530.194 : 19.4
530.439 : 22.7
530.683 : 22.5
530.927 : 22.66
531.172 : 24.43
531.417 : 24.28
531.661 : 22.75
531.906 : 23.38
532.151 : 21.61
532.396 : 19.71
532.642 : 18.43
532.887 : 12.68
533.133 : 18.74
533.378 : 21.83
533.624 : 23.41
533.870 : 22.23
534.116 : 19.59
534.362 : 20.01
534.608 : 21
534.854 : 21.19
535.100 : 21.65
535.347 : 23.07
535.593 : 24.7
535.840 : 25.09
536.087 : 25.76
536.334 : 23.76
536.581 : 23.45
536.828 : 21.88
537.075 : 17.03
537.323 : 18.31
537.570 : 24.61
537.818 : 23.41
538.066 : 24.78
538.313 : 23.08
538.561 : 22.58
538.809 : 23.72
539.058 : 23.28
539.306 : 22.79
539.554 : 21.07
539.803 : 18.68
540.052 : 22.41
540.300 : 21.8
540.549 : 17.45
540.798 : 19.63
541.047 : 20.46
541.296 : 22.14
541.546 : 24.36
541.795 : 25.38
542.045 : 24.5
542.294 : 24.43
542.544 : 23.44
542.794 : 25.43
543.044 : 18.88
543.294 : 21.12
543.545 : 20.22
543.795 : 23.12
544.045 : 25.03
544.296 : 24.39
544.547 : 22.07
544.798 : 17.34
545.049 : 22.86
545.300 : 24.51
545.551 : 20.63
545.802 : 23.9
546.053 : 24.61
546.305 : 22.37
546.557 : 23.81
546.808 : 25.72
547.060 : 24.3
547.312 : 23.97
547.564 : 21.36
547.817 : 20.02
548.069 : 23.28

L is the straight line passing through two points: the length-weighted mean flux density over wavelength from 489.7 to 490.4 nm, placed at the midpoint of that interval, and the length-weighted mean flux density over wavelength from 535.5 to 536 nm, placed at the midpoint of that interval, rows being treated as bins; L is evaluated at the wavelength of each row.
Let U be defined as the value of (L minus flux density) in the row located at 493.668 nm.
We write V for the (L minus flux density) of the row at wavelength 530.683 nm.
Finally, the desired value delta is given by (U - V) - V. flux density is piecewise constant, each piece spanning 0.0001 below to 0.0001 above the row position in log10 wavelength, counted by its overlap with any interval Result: -2.9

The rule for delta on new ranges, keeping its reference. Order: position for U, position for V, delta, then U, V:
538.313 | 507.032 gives -9.5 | 2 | 5.8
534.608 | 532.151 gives -2.0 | 4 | 2.9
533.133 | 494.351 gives 4.4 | 6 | 0.8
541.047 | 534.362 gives -4.4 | 5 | 4.8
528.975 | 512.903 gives -19.9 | 1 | 10.2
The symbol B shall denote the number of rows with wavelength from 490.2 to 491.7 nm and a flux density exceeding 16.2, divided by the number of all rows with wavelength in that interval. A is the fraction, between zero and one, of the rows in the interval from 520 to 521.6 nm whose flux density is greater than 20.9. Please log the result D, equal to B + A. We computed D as 1.0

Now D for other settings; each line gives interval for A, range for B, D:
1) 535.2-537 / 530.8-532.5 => 2.0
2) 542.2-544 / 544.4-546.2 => 1.7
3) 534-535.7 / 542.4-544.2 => 1.7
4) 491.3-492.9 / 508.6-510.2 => 0.1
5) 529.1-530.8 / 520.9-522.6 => 1.4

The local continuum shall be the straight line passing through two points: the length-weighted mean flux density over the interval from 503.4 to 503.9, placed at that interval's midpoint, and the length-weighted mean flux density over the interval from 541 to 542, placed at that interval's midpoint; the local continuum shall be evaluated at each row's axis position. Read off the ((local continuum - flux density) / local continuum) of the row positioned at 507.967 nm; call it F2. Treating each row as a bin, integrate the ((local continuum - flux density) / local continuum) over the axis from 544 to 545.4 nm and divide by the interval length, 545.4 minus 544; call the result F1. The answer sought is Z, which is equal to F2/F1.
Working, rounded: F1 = 0.06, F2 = 0.07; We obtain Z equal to 1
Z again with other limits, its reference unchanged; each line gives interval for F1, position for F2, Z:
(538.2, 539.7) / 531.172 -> -16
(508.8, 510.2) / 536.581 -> 0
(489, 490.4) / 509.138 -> 0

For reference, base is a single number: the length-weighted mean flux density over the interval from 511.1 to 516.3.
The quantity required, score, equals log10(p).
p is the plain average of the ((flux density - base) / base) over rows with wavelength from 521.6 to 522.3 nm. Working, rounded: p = 0.47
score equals -0.32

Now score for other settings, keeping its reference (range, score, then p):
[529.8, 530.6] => -0.43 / 0.37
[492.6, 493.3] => -0.35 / 0.45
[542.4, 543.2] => -0.25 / 0.57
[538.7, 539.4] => -0.21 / 0.61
